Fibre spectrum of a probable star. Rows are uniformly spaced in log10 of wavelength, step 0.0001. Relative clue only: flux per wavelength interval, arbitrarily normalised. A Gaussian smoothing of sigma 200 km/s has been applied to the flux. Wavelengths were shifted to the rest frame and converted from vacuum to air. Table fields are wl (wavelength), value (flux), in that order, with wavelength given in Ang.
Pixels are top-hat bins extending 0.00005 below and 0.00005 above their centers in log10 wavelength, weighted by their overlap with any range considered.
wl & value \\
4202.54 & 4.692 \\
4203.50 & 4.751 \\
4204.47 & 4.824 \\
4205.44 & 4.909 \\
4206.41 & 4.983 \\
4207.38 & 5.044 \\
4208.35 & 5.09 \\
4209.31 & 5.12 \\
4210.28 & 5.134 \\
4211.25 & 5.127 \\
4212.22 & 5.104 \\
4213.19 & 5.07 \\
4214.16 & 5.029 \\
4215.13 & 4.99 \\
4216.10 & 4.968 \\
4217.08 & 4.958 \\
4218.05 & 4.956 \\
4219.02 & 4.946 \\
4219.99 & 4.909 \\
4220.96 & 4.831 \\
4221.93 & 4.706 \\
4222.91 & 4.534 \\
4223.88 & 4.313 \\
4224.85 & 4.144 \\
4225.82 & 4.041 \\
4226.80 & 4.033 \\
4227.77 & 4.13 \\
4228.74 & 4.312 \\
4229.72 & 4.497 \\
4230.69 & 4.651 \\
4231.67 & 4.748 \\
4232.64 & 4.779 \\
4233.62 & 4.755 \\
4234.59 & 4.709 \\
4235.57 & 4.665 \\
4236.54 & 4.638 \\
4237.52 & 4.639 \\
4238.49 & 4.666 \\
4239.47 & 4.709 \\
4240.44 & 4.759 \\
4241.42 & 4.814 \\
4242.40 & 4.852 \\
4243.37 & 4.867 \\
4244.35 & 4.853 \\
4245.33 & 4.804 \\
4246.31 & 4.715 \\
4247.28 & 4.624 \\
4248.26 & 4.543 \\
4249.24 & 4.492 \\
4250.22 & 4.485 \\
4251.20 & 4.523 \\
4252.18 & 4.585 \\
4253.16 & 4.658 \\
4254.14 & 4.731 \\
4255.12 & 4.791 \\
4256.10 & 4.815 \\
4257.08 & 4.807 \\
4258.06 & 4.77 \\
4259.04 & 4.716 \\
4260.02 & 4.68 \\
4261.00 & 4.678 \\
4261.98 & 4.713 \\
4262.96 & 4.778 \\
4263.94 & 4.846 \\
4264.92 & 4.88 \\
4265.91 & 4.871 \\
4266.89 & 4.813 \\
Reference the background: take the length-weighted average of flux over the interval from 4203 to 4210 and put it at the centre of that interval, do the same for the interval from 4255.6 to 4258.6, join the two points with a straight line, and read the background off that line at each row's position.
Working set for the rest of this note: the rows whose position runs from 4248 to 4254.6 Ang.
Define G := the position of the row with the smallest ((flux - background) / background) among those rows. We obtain 4250.22 Ang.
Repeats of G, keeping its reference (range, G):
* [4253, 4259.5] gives 4253.16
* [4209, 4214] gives 4213.19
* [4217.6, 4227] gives 4226.80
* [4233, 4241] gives 4236.54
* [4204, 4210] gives 4204.47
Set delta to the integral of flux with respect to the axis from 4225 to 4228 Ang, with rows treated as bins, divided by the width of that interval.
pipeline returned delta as 4.1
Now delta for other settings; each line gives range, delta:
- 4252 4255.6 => 4.7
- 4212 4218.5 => 5.0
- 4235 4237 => 4.7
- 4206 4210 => 5.1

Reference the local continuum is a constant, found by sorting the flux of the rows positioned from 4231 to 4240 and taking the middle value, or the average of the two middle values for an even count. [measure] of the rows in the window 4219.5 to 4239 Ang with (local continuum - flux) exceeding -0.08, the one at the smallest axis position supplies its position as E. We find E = 4221.93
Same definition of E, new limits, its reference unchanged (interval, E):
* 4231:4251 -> 4231.67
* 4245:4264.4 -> 4246.31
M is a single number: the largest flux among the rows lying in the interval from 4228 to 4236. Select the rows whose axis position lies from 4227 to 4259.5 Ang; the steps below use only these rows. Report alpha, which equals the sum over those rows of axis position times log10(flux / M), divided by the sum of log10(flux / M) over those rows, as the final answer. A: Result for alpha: 4238.8 Ang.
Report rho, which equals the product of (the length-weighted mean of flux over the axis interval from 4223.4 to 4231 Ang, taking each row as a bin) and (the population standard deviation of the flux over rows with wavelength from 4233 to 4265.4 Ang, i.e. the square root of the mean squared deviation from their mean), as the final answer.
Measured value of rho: 0.5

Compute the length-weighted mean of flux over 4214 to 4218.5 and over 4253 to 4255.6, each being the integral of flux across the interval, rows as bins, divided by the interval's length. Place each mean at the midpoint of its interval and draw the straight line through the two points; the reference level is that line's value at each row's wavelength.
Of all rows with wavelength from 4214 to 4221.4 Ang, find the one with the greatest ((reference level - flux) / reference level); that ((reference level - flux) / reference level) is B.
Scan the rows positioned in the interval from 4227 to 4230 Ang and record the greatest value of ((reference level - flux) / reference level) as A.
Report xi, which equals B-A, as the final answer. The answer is -0.13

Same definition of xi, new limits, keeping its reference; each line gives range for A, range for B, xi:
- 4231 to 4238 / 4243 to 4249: 0.01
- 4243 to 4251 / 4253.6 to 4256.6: -0.06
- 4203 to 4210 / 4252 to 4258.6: -0.02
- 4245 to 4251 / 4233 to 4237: -0.02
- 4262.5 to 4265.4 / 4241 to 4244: 0.02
